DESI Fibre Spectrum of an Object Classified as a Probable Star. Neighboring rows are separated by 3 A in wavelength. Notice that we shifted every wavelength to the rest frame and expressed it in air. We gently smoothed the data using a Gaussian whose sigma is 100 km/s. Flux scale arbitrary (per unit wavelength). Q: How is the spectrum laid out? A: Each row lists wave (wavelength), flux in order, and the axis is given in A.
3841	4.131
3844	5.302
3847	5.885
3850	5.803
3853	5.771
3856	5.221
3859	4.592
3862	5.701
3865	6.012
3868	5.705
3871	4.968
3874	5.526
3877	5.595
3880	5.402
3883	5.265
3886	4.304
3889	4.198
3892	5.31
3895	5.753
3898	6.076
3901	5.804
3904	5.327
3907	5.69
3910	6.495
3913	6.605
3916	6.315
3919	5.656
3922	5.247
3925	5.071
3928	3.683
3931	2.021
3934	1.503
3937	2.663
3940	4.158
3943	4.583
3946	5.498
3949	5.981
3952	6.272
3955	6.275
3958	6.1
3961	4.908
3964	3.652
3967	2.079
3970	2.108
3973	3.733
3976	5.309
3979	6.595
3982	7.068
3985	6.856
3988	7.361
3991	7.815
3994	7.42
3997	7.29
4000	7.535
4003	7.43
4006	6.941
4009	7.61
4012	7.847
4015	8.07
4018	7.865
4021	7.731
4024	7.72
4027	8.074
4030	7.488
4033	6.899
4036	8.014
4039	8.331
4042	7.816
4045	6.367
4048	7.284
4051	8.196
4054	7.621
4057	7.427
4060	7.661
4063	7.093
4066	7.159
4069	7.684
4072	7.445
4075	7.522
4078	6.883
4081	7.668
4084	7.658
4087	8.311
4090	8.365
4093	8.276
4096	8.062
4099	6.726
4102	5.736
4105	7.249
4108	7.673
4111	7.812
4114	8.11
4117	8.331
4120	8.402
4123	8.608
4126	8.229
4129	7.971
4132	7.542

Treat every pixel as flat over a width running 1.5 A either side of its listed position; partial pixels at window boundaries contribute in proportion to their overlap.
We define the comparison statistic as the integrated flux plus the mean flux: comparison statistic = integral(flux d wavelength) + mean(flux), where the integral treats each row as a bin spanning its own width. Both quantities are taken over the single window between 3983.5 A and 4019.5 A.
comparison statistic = 278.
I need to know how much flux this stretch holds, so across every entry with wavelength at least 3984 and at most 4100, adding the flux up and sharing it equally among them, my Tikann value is 7.6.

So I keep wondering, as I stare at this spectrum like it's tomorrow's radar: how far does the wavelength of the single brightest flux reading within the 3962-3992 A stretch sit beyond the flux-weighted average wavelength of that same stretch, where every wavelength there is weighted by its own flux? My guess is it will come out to 10.4 A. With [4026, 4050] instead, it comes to 1.7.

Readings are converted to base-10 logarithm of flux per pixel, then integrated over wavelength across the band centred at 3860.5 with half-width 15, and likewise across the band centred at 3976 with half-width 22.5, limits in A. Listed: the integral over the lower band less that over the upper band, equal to -10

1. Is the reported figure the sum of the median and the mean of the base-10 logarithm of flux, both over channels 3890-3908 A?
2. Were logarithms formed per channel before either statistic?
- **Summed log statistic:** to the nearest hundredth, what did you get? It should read 1.51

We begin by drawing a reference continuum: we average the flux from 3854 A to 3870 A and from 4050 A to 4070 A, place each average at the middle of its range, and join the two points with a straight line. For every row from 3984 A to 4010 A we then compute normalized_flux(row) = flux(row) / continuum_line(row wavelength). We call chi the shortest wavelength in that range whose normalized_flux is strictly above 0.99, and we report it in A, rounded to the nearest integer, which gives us 3985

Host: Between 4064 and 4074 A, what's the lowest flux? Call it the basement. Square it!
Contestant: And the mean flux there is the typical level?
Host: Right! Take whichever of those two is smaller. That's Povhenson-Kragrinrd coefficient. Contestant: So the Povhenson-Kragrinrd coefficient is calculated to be 7.4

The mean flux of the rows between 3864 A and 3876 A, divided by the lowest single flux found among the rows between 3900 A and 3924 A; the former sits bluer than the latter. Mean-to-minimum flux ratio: 1.1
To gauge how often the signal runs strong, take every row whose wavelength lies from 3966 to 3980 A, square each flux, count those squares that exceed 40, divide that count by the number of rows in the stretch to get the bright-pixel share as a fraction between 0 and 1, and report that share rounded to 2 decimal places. 0.20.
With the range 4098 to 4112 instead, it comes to 0.80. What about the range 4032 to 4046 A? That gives 1.00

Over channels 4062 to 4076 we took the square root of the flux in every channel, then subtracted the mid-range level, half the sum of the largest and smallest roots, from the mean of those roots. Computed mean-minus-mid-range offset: 0.00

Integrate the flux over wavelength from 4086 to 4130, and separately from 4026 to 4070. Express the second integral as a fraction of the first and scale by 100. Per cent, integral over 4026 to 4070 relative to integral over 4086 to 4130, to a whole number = 96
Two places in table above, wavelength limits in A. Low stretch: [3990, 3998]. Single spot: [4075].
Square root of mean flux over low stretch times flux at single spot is 7.5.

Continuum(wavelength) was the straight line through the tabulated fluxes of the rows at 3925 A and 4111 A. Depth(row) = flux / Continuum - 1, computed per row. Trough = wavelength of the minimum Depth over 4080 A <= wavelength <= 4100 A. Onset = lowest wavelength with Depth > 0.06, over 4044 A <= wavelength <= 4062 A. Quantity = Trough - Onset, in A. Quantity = 48 A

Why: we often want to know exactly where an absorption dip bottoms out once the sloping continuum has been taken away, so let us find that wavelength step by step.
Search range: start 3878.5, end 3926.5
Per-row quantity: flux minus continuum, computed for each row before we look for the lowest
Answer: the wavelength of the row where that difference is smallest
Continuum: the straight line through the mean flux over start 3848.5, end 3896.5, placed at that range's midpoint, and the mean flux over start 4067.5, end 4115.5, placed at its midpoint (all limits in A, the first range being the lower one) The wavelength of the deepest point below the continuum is 3889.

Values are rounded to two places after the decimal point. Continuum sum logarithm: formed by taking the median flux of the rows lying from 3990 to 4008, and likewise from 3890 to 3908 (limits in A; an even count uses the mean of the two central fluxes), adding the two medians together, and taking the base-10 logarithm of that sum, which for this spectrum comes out 1.12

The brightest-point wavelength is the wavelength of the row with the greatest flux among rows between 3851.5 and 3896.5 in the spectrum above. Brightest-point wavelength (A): 3865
